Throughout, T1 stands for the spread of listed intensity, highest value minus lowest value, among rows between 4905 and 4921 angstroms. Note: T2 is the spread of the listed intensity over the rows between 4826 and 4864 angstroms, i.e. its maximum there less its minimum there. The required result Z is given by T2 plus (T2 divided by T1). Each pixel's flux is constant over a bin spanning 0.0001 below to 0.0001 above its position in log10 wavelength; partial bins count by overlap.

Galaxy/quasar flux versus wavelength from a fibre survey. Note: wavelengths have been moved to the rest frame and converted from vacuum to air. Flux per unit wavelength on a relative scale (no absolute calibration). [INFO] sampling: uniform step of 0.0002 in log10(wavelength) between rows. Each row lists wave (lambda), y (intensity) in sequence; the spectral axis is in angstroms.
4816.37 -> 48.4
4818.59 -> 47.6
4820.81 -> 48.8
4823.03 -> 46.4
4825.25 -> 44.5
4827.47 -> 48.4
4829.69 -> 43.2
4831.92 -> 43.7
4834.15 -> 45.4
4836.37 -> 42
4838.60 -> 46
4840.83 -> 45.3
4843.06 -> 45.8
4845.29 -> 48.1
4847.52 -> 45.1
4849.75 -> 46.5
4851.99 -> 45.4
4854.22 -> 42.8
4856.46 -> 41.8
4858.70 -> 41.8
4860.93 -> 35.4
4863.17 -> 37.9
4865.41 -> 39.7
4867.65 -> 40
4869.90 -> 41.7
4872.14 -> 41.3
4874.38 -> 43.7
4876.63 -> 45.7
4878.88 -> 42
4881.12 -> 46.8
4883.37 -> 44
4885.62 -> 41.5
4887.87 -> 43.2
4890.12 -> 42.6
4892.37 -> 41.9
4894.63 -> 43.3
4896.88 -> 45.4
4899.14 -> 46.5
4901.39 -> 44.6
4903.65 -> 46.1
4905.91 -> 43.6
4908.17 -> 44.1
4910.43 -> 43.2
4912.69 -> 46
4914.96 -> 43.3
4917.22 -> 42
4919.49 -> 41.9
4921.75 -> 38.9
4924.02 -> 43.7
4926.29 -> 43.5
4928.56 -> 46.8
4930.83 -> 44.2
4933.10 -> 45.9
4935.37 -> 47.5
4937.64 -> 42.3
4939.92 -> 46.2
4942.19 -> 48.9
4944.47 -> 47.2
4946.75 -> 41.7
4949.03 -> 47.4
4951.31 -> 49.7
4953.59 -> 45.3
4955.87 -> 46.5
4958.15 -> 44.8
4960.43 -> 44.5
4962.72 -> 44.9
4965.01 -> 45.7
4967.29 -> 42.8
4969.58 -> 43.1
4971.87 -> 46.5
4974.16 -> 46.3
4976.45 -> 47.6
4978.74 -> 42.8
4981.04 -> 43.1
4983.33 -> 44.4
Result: 16.2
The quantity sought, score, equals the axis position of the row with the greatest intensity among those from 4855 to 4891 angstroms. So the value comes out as 4881.12 angstroms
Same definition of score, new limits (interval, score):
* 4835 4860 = 4845.29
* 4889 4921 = 4899.14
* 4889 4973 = 4951.31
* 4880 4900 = 4881.12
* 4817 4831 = 4820.81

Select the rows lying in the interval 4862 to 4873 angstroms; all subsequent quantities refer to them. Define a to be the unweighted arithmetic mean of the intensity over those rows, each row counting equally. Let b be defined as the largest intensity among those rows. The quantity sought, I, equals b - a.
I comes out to 1.6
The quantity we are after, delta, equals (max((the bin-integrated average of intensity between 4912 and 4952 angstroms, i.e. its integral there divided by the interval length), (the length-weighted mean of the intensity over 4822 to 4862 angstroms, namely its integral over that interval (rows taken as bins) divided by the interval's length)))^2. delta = 2004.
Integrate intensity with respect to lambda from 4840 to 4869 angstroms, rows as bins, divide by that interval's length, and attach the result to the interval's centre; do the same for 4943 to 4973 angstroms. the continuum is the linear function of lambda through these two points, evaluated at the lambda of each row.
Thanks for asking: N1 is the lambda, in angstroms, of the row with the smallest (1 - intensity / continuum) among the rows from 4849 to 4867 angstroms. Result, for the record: 4849.75 angstroms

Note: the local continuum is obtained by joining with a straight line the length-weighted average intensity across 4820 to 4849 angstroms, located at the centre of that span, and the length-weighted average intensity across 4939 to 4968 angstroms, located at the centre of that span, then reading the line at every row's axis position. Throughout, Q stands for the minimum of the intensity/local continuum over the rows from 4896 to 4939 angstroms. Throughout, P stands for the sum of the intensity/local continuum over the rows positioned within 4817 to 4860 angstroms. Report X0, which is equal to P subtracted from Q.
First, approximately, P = 18.83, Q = 0.85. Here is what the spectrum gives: -18.0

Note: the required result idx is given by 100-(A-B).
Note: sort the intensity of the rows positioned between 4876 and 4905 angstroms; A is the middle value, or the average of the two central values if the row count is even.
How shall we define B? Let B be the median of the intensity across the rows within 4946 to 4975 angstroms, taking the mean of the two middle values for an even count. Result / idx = 101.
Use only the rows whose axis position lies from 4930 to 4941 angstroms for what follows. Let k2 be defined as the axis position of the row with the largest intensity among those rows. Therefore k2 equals 4935.37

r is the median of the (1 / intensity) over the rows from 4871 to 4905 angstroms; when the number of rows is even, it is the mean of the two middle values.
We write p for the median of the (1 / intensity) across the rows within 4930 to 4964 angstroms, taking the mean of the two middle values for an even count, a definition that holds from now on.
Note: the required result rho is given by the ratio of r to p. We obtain 1.05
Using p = 0.0218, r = 0.0229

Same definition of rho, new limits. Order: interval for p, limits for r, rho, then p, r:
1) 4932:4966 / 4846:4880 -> 1.10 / 0.0218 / 0.0239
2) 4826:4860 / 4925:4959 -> 0.98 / 0.0221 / 0.0216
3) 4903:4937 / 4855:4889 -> 1.05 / 0.0229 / 0.0239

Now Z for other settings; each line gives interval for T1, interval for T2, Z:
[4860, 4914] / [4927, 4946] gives 7.2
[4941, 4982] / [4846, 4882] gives 12.8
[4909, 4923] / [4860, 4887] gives 13.0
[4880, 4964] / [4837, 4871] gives 13.9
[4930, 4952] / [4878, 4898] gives 6.0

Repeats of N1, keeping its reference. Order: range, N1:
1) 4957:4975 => 4971.87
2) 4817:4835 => 4820.81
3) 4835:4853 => 4845.29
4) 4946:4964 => 4951.31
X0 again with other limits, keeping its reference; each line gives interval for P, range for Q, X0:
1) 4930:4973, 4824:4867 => -18.1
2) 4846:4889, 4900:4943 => -16.8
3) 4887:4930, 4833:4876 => -17.4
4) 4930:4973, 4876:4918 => -18.0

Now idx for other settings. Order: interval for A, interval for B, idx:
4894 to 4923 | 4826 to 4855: 102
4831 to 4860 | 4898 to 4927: 98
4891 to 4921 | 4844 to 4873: 98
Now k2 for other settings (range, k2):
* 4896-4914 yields 4899.14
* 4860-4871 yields 4869.90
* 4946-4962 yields 4951.31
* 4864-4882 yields 4881.12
